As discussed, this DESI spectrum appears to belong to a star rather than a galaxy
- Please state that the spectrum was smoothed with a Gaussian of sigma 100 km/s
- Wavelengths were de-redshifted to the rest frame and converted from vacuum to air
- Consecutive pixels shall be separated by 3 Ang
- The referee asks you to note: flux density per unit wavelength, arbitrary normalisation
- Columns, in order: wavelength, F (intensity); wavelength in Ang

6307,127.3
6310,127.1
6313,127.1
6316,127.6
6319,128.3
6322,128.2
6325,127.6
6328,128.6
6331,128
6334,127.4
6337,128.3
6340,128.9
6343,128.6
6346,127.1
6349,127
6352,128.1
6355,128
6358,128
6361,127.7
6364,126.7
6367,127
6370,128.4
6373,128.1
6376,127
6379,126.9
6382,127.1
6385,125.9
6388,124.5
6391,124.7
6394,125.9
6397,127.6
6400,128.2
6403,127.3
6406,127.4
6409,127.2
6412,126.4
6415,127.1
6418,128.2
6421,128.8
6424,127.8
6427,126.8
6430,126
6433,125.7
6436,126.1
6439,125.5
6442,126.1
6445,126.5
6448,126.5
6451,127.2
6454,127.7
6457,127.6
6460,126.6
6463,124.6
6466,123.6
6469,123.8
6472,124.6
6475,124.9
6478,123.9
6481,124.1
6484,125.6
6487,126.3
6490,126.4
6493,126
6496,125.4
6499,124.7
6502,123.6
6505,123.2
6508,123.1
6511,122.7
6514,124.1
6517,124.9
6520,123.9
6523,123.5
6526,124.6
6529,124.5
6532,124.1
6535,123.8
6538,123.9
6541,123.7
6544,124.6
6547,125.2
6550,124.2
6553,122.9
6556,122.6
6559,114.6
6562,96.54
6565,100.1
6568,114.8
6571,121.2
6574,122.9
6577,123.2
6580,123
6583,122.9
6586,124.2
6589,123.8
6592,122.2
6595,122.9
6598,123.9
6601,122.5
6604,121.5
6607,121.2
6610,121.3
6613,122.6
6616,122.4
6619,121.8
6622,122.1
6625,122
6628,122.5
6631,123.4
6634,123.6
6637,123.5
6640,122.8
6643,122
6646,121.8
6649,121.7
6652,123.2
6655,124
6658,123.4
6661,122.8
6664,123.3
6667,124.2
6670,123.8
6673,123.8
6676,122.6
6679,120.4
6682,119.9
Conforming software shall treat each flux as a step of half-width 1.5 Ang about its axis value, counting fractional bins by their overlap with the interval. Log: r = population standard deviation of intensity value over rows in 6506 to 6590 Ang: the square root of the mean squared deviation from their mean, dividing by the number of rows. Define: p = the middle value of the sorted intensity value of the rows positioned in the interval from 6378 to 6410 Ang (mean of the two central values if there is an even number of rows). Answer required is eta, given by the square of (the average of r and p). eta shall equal 4483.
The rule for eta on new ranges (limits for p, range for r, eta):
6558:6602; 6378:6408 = 3849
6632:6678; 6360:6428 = 3866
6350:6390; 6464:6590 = 4418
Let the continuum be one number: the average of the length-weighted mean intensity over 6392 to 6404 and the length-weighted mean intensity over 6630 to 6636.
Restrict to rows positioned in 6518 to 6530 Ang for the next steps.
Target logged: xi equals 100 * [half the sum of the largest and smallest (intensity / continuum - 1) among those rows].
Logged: -1.0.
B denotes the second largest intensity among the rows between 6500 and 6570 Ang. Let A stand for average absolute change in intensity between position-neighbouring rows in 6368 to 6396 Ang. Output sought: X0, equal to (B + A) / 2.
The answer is 62.8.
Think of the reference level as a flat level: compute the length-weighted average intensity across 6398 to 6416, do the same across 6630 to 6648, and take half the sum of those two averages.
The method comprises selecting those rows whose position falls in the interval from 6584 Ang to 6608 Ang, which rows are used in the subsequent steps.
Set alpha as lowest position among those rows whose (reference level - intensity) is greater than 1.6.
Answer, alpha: 6592 Ang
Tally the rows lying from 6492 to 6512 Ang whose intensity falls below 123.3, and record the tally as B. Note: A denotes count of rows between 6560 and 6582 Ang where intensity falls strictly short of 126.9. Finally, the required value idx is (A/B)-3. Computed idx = -0.7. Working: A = 7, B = 3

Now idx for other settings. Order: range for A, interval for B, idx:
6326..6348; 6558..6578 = -3.0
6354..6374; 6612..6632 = -2.8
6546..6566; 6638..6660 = -1.6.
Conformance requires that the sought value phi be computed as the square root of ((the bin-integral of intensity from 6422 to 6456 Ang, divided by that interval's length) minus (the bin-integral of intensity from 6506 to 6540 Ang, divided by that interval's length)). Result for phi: 1.64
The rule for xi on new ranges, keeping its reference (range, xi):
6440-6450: 0.8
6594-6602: -1.7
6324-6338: 2.1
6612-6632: -2.2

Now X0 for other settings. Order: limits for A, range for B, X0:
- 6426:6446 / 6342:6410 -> 64.5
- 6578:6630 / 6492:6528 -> 63.0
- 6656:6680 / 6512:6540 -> 62.7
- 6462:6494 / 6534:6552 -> 62.6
